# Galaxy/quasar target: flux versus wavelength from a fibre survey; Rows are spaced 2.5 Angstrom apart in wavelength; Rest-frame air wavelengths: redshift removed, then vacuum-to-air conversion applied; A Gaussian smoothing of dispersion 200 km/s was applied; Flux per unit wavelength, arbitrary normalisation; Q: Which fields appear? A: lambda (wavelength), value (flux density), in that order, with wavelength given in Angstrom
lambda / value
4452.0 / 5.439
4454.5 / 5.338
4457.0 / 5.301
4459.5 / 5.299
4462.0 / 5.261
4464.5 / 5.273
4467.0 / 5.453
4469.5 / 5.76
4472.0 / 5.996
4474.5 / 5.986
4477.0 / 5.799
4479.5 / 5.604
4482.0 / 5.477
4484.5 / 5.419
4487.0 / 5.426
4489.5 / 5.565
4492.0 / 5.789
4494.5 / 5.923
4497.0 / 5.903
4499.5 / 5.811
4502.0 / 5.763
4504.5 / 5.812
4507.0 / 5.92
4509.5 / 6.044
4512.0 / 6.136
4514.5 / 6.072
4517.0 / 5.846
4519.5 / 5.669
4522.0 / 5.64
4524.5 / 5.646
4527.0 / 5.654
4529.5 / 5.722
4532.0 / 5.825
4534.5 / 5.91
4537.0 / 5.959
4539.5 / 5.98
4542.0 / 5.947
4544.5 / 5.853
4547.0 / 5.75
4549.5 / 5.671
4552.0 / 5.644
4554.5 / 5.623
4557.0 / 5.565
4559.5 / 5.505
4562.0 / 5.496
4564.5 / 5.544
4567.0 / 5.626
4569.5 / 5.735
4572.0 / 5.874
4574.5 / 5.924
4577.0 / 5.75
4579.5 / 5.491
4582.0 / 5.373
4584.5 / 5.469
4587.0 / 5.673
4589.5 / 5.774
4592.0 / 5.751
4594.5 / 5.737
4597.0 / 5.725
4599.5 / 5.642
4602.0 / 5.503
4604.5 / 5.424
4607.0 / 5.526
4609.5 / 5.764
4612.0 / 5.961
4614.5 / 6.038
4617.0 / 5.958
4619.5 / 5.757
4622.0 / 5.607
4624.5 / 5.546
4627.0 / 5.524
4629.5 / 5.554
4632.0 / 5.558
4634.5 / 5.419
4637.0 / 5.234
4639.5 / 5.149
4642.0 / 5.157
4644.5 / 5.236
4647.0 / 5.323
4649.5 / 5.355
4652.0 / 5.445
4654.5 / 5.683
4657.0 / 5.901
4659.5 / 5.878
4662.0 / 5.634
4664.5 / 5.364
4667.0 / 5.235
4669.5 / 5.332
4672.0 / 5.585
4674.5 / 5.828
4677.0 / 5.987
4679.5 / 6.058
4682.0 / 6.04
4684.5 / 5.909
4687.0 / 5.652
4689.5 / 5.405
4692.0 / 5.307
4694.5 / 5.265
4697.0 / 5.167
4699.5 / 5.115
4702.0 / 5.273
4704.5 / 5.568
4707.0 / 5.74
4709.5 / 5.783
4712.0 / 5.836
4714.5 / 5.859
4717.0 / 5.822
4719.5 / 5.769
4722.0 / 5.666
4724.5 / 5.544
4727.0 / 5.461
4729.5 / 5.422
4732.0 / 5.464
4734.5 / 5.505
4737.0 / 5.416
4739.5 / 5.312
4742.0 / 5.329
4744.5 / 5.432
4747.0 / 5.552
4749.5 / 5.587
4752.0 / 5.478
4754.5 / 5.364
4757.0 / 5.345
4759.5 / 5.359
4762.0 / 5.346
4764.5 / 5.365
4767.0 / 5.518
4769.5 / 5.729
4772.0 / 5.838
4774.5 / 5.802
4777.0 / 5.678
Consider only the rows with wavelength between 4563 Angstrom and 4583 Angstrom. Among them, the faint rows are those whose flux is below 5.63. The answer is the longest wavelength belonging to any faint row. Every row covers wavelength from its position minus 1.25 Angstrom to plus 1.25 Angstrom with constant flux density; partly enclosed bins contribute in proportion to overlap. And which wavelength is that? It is 4582.0 Angstrom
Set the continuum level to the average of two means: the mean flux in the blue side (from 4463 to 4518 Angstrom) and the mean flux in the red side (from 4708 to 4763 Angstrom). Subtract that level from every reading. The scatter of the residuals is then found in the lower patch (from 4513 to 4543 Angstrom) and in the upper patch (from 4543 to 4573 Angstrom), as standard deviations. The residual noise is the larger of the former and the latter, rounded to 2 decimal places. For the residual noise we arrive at 0.15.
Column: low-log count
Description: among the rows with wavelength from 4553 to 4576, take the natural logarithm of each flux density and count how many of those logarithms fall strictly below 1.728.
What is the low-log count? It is 6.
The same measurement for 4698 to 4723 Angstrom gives 3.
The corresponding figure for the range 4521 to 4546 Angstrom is 0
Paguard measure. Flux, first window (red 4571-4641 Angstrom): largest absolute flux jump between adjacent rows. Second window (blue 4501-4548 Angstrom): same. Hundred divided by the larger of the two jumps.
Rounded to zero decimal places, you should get 386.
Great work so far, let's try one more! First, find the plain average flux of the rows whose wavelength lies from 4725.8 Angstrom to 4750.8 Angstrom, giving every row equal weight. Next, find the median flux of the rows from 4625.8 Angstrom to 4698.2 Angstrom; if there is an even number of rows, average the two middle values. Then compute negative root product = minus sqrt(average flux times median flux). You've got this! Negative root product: -5.45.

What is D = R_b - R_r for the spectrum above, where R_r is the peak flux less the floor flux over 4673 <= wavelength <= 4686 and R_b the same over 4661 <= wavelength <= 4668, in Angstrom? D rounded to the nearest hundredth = 0.17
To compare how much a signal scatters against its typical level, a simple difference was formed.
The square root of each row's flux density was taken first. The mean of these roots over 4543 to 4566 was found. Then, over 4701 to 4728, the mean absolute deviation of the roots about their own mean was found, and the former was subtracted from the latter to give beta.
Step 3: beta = -2.34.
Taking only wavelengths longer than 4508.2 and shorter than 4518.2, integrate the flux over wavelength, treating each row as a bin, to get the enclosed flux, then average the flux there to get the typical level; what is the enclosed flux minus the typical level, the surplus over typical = 54.2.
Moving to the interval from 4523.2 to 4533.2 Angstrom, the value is 51.4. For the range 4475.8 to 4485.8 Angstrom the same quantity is 50.2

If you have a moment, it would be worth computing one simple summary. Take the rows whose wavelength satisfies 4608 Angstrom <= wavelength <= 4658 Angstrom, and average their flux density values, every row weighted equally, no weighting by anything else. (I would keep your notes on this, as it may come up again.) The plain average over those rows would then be 5.56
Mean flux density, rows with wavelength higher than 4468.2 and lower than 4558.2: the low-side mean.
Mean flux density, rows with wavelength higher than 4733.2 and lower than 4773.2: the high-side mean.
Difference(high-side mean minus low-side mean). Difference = -0.31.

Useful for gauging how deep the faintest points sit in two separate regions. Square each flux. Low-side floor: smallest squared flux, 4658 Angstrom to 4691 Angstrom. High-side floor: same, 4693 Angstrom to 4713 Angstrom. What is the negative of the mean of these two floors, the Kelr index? -26.8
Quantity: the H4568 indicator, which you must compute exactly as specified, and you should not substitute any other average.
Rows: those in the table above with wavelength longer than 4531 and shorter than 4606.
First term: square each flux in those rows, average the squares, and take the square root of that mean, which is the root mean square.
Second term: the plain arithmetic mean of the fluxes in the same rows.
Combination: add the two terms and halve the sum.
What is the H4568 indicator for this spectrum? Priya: 5.69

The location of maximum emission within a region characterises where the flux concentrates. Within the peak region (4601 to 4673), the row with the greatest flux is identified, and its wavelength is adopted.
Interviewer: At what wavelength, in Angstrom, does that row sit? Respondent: 4614.5 Angstrom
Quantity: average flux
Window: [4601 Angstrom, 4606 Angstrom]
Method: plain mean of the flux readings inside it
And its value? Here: 5.46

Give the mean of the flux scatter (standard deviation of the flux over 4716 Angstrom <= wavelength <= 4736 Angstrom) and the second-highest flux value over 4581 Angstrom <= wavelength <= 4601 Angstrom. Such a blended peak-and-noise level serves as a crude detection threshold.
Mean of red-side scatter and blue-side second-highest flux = 2.95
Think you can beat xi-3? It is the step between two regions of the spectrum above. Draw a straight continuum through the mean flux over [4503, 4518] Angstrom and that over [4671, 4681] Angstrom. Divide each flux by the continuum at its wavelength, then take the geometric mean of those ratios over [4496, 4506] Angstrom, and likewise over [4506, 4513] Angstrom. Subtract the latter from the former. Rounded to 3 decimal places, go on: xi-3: -0.036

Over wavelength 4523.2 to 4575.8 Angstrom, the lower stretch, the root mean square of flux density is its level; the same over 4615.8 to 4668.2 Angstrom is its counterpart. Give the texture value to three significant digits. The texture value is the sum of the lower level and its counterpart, 11.2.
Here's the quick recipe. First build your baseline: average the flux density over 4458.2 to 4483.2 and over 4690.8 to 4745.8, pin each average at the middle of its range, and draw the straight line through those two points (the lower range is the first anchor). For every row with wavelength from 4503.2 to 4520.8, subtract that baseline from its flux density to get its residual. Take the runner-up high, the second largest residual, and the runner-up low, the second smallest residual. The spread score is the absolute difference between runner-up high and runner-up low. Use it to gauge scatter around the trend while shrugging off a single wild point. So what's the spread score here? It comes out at 0.3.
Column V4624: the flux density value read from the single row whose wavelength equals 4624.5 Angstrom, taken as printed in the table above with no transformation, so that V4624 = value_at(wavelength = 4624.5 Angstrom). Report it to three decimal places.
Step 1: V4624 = 5.546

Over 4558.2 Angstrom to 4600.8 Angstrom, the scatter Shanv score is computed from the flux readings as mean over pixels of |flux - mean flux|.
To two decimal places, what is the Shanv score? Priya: 0.13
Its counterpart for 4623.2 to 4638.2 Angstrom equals 0.10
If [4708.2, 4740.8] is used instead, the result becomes 0.17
